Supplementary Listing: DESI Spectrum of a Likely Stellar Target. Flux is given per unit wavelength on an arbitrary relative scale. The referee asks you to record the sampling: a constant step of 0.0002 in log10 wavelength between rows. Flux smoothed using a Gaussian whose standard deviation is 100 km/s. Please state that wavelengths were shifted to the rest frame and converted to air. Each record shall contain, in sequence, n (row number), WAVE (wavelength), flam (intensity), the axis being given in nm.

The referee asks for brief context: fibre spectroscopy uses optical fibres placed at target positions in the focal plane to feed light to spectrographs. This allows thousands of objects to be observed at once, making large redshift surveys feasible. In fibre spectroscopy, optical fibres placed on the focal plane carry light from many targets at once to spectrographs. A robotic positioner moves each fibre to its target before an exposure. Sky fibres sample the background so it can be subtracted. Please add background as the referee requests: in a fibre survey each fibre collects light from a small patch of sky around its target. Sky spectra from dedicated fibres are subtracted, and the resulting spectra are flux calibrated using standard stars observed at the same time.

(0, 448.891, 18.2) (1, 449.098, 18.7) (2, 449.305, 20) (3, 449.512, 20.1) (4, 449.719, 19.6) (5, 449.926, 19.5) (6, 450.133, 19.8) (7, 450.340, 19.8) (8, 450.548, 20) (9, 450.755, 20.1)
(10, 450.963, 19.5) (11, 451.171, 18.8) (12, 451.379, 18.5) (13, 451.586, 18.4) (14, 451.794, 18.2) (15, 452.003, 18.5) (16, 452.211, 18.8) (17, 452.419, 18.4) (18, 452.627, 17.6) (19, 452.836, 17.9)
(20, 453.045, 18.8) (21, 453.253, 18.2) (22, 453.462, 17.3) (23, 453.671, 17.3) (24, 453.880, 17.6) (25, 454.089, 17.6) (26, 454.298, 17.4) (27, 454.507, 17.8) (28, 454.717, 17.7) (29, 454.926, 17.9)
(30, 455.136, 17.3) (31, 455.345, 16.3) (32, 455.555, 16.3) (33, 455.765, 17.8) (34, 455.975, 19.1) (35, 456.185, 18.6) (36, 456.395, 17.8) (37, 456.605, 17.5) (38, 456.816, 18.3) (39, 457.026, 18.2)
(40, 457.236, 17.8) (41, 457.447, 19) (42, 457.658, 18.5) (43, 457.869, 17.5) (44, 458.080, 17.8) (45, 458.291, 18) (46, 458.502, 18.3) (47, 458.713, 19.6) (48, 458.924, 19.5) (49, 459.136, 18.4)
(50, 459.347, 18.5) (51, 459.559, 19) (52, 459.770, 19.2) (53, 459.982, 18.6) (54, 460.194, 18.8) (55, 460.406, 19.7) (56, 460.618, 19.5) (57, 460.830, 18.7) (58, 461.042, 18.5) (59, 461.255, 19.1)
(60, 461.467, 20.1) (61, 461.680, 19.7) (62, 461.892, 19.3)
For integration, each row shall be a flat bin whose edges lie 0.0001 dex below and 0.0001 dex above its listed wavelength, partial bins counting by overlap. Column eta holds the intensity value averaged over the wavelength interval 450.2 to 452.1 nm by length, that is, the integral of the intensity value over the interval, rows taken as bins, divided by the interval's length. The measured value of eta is 19.1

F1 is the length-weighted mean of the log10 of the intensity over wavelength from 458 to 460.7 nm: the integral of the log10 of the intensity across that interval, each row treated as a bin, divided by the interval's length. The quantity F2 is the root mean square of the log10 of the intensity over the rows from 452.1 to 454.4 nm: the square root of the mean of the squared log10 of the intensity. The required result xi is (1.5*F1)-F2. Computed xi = 0.66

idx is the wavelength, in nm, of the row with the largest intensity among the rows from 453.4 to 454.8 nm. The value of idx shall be 454.507 nm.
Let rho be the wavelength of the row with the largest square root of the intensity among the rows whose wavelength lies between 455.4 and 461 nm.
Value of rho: 460.406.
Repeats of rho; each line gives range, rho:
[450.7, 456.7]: 450.755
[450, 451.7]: 450.755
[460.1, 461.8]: 461.467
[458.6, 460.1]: 458.713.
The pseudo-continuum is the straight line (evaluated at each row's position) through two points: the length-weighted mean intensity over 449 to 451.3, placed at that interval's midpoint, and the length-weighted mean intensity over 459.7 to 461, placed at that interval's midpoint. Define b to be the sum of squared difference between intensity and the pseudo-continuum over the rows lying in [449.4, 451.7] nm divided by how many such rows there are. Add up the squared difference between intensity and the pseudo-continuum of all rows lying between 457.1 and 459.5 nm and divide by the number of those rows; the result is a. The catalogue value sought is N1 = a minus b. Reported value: 0.6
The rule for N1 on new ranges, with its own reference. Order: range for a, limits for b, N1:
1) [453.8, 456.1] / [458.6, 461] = 3.7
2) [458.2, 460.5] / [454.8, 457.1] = -2.8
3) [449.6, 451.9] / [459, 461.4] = 0.3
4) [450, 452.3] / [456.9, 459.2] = -0.4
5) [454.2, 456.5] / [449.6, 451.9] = 3.0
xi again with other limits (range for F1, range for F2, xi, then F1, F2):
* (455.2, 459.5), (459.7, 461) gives 0.61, 1.26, 1.281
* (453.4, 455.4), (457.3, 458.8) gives 0.60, 1.24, 1.264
